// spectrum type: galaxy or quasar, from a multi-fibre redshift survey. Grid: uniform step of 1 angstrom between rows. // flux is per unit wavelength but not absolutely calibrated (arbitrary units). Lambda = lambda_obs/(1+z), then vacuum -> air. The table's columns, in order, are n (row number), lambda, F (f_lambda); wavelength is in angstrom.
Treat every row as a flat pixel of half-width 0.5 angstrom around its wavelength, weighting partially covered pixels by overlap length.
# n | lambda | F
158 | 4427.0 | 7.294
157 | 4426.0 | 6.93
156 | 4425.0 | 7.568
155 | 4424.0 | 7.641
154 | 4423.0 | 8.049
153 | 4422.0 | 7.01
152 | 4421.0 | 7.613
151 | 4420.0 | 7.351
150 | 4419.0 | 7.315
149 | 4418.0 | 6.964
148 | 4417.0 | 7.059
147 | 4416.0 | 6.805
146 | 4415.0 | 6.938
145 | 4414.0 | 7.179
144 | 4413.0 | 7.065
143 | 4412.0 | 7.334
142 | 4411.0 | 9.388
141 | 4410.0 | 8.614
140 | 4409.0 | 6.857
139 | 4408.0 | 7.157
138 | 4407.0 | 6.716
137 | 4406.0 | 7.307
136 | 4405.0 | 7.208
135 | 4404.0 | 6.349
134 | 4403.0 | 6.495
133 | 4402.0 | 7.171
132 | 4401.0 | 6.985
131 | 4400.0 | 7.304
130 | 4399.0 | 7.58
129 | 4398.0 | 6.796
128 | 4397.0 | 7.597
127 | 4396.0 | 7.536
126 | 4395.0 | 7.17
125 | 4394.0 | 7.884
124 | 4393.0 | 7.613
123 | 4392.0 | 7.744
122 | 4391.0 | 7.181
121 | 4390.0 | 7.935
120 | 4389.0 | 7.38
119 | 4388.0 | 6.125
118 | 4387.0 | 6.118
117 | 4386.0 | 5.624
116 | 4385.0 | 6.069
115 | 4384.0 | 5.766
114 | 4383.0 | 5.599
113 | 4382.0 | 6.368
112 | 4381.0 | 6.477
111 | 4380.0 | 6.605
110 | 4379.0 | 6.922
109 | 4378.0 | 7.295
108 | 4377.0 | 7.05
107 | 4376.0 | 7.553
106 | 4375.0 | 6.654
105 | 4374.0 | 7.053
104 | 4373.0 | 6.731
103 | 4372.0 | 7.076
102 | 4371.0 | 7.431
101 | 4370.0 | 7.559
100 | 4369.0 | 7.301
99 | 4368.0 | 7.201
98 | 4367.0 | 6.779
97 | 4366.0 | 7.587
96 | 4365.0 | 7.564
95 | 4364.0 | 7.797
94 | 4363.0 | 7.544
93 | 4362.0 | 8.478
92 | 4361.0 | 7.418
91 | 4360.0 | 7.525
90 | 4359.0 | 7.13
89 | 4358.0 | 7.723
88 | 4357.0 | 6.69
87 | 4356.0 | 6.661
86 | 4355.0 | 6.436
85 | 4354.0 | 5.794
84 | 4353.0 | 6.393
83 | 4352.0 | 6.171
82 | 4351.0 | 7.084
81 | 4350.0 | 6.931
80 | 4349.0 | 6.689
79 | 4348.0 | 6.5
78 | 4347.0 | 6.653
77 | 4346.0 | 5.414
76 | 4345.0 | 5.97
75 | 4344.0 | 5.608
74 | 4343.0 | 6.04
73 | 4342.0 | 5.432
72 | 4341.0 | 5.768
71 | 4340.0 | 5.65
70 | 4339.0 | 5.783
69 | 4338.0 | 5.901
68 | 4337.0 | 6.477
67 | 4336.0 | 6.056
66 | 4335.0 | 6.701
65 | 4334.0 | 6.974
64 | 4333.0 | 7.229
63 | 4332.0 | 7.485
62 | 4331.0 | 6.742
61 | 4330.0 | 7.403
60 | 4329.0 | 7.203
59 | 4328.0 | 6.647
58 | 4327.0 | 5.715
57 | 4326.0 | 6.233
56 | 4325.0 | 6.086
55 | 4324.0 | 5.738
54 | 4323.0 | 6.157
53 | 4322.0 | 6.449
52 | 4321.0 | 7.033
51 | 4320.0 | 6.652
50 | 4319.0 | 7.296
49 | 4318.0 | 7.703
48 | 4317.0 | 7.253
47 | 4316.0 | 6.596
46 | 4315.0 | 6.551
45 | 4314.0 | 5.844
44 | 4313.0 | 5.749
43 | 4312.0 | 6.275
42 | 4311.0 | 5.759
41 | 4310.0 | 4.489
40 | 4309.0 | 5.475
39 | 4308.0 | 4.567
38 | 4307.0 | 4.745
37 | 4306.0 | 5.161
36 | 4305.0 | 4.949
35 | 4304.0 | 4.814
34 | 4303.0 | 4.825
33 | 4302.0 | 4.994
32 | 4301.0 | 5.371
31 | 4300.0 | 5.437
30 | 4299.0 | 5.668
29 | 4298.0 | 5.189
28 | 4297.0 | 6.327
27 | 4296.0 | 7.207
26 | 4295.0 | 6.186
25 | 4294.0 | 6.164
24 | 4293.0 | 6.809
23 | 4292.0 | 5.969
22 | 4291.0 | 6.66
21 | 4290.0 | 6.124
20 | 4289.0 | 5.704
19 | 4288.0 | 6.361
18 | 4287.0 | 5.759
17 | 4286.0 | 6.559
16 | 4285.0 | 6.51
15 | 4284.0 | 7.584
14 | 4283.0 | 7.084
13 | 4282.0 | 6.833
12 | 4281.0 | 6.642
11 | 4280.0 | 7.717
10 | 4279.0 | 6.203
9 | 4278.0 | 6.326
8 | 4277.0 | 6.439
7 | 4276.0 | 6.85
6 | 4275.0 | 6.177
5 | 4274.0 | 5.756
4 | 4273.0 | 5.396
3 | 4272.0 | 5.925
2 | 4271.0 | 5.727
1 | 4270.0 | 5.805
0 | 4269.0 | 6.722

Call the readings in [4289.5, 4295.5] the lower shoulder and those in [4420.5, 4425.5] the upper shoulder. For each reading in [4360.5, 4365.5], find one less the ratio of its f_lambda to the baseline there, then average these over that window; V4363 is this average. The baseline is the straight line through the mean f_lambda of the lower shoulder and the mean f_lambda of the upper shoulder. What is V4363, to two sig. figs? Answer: -0.11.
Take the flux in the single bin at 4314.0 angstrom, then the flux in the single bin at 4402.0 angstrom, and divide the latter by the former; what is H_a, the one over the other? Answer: 1.2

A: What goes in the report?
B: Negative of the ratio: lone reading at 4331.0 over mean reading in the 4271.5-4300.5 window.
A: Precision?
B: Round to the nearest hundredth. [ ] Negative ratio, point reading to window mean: -1.07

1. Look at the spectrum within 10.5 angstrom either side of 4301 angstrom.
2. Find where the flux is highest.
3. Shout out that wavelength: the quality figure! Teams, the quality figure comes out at 4296.0 angstrom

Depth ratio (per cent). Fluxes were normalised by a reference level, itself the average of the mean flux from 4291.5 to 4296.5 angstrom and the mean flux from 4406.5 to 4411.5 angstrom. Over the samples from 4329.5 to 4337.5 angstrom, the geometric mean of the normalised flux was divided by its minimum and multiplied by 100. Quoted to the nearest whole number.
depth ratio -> 113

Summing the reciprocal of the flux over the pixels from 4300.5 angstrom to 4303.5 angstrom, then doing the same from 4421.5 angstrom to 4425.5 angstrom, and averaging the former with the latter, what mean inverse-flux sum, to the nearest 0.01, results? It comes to 0.56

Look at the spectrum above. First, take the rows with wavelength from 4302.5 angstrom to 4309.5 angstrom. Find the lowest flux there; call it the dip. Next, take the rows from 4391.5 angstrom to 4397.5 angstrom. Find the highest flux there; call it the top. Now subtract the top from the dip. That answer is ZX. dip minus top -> -3.3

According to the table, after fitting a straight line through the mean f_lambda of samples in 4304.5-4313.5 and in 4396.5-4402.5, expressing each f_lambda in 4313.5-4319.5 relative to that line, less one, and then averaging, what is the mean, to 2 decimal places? 0.27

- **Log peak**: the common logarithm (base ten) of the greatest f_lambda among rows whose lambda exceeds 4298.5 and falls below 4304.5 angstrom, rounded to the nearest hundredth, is 0.75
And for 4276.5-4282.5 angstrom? 0.89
